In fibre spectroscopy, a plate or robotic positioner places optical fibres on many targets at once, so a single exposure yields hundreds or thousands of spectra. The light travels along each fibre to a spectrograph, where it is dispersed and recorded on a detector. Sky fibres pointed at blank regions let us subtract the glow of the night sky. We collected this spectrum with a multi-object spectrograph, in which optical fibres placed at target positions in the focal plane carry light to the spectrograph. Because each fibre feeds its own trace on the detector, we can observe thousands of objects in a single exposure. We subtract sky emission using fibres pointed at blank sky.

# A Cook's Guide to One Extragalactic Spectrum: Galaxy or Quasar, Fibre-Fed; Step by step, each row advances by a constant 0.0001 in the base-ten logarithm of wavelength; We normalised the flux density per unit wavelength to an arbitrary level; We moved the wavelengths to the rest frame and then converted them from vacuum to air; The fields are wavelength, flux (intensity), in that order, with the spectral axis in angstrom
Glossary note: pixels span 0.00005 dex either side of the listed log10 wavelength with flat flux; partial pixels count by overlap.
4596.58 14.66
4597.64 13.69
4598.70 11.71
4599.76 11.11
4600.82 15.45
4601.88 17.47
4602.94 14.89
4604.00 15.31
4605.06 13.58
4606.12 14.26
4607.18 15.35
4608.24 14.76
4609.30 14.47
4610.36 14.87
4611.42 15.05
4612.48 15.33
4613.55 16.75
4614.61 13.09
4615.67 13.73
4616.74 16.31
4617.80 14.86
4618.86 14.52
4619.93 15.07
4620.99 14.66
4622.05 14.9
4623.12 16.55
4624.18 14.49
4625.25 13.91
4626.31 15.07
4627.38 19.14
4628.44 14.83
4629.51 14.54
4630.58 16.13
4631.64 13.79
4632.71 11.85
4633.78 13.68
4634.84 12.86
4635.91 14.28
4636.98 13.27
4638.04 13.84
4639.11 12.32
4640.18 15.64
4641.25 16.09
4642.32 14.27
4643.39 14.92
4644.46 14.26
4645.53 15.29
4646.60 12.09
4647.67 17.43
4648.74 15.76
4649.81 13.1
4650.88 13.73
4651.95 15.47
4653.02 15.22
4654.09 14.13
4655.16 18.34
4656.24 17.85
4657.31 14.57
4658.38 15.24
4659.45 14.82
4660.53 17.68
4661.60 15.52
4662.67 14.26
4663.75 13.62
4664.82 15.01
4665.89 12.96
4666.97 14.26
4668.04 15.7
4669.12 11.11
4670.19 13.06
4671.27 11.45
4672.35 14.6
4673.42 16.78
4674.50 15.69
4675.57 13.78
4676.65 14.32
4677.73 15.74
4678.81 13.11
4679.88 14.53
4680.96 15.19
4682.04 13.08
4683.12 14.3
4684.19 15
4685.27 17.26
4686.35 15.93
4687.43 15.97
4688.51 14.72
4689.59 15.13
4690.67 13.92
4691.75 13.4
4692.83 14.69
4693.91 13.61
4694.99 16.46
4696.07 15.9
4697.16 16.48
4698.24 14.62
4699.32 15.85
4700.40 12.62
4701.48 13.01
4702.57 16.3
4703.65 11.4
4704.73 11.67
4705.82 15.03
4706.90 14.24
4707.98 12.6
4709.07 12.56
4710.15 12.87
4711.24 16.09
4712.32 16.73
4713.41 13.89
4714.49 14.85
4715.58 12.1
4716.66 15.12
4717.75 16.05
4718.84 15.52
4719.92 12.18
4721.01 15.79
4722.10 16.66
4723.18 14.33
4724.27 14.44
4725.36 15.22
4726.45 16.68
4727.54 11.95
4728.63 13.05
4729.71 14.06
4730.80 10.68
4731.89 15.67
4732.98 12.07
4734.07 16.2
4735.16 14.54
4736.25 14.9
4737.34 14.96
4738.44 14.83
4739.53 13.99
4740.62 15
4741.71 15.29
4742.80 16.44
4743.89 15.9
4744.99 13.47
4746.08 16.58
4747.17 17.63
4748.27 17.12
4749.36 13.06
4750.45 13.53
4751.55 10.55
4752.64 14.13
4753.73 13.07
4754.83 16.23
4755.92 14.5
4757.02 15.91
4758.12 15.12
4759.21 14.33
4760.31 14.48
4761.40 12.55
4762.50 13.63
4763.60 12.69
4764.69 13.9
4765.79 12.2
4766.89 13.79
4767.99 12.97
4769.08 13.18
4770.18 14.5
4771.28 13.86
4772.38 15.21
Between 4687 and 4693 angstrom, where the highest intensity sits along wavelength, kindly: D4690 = 4687.43 angstrom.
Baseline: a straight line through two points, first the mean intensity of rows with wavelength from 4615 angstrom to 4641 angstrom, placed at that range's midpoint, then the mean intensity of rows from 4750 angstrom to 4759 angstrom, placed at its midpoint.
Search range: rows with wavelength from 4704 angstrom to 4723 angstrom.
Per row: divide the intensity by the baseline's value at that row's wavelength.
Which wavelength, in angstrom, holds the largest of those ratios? 4712.32 angstrom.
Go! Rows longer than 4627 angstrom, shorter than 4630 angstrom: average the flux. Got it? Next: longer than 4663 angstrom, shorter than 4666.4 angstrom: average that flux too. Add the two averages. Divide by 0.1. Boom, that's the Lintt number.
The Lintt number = 300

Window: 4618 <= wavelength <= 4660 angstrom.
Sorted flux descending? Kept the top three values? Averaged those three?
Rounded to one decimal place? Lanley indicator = 18.4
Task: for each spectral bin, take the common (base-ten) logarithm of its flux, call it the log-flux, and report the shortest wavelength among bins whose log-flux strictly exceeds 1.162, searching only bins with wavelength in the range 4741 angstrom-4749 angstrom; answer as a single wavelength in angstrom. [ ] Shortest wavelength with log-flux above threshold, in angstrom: 4741.71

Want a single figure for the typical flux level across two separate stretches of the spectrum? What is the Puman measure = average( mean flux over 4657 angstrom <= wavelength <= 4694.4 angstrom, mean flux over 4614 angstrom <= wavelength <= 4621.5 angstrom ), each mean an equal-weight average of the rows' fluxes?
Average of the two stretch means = 14.6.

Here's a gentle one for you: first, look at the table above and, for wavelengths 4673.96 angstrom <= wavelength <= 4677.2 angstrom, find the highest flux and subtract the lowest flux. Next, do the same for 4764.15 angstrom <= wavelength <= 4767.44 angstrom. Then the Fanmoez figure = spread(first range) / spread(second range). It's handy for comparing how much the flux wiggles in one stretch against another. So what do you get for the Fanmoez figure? 1.1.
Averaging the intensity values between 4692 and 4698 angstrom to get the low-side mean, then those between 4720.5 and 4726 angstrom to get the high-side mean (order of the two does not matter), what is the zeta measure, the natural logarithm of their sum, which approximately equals 3.42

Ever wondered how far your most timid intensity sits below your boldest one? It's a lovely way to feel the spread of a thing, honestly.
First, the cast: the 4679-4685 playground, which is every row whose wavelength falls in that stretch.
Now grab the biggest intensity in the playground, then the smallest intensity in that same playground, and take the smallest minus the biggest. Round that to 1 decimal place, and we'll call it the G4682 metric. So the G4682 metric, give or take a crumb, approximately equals -2.1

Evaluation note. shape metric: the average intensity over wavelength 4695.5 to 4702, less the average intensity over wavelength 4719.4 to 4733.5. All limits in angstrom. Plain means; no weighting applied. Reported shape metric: 0.7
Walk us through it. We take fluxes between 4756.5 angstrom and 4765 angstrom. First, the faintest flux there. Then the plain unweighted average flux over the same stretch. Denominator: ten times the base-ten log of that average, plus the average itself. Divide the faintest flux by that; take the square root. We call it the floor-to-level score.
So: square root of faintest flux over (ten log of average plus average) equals 0.70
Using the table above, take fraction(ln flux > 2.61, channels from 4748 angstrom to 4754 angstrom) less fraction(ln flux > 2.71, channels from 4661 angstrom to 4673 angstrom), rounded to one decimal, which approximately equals 0.2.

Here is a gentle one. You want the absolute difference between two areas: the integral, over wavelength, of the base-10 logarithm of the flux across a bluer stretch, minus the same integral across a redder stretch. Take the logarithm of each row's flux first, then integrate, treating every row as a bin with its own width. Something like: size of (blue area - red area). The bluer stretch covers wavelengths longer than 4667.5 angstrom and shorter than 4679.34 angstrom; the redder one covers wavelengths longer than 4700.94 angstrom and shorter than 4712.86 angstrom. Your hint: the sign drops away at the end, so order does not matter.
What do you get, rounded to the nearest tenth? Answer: 0.0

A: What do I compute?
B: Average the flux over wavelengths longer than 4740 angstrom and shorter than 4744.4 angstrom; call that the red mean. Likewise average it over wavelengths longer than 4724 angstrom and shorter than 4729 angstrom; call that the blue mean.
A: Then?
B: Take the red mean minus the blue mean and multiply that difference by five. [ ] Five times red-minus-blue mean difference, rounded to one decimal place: 6.9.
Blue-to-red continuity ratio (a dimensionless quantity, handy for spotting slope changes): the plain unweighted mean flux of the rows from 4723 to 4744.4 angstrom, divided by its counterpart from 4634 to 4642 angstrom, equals 1.033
